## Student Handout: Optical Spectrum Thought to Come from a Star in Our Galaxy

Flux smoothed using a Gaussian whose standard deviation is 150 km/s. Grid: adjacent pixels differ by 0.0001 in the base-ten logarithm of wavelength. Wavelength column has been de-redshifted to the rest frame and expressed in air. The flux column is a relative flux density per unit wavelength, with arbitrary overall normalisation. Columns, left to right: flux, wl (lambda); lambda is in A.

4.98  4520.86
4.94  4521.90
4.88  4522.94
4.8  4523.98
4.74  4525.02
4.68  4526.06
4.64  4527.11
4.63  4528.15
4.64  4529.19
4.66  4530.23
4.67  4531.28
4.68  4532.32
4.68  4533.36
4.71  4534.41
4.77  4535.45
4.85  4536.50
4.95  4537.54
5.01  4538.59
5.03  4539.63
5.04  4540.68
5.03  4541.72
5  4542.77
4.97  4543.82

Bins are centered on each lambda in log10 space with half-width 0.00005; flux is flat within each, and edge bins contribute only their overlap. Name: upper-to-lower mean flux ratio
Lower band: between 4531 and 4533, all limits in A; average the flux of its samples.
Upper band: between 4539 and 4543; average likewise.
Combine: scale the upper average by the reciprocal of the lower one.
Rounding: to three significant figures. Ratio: 1.07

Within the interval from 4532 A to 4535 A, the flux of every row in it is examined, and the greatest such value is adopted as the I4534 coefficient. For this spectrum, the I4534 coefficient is 4.71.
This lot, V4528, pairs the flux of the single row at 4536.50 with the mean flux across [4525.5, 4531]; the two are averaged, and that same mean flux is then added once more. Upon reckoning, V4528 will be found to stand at 9.40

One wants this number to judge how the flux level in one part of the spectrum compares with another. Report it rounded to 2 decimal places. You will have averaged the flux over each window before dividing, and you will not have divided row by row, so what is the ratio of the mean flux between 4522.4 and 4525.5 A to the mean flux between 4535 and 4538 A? 0.99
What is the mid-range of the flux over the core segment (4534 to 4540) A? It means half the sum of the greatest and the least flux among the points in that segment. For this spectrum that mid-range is 4.87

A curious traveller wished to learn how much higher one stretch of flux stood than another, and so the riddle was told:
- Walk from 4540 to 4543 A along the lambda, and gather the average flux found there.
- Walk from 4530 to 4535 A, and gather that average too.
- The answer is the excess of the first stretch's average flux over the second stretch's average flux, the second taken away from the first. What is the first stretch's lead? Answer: 0.34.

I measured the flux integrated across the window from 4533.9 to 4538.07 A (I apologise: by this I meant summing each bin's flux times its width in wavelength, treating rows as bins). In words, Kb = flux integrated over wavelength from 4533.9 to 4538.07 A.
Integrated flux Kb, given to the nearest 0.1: 20.1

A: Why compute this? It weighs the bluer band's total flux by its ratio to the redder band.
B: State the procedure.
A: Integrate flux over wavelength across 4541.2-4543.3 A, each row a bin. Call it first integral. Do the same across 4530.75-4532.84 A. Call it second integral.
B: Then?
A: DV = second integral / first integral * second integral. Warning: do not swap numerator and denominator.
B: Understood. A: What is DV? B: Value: 9.1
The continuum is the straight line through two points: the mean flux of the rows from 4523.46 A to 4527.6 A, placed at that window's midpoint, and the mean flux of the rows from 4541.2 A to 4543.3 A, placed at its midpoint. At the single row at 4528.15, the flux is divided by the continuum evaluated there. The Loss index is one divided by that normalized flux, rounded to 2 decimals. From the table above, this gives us 1.03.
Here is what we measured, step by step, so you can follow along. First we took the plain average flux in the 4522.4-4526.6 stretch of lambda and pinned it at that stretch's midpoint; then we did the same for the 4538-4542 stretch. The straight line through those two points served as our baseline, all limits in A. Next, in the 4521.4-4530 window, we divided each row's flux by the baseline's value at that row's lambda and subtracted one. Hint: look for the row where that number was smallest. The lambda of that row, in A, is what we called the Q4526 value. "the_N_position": 4529.19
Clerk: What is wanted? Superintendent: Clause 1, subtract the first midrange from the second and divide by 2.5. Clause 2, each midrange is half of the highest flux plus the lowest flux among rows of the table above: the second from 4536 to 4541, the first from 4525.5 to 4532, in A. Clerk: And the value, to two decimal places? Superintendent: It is 0.12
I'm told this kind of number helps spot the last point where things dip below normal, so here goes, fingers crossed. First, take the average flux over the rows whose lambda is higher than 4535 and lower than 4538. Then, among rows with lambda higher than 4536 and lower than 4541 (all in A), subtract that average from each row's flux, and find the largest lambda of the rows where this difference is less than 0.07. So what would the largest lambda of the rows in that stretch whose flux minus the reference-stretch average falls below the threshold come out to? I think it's 4536.50 A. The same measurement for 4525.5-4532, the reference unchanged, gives 4531.28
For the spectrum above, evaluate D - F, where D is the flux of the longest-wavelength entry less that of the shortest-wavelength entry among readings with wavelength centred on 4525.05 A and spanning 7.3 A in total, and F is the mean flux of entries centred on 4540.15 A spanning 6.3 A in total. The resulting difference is -5.32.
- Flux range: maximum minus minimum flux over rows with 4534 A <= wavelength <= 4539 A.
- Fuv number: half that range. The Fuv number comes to 0.15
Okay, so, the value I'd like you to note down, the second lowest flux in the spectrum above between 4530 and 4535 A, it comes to 4.67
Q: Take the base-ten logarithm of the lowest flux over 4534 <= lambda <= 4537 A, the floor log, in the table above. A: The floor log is 0.673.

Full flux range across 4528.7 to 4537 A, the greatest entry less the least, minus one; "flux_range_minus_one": -0.79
